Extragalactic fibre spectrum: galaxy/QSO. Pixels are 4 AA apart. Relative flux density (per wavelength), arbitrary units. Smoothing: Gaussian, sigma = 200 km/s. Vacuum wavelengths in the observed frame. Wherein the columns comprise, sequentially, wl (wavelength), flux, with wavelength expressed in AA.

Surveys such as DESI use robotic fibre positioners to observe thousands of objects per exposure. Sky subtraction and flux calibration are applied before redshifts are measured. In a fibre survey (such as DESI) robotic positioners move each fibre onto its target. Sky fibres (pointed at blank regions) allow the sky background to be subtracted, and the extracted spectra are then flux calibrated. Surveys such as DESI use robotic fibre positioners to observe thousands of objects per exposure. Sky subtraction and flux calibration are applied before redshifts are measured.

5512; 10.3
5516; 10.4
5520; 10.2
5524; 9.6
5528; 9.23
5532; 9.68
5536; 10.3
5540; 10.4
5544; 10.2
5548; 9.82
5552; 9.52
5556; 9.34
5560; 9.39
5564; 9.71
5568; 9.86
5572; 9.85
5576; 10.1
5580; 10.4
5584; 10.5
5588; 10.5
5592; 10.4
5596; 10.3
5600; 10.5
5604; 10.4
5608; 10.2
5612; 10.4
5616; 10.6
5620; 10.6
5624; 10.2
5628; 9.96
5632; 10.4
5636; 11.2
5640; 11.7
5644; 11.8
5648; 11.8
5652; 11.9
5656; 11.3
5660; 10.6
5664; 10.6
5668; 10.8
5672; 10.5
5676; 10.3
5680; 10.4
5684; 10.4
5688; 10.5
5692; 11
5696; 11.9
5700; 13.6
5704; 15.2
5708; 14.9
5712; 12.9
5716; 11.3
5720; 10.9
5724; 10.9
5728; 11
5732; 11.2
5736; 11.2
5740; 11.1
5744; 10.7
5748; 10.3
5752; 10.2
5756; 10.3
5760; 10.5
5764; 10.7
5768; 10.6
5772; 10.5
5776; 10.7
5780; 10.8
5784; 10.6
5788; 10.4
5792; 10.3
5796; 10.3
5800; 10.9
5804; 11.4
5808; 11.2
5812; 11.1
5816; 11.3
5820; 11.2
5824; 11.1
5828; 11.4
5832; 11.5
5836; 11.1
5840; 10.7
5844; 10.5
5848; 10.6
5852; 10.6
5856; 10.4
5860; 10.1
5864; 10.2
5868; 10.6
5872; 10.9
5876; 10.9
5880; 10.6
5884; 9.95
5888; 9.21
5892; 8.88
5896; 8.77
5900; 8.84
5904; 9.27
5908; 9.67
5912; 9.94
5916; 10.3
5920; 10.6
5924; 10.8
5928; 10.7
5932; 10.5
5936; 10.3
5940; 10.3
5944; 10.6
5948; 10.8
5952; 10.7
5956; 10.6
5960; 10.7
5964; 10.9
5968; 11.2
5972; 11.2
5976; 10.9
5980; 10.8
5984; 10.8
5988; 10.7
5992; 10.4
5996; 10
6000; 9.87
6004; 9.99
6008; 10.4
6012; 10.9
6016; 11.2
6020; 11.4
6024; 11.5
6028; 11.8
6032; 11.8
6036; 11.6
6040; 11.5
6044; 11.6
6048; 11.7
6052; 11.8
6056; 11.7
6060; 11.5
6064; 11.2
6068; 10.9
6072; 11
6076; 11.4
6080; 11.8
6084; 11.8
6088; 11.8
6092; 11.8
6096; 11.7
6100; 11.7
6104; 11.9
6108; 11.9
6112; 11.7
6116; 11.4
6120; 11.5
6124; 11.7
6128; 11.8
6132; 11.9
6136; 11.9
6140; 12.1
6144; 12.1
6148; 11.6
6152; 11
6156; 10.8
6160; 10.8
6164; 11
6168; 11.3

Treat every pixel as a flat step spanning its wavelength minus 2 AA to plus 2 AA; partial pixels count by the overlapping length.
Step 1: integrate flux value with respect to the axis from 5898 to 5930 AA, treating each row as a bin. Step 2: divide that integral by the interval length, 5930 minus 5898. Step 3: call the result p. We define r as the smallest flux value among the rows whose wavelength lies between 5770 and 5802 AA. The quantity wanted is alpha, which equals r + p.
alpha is 20.3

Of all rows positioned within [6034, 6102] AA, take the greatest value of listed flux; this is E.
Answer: 11.8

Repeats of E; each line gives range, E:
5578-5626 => 10.6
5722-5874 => 11.5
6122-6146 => 12.1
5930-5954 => 10.8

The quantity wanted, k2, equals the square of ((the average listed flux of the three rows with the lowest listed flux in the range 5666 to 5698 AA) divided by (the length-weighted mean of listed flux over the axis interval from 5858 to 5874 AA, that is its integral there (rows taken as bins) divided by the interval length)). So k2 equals 0.98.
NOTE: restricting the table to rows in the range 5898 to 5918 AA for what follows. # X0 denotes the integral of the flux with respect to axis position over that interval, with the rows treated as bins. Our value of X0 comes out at 192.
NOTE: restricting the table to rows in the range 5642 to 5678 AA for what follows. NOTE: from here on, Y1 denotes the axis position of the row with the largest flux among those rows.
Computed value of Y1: 5652 AA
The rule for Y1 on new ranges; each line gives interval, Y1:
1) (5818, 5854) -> 5832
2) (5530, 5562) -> 5540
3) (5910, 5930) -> 5924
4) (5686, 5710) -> 5704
